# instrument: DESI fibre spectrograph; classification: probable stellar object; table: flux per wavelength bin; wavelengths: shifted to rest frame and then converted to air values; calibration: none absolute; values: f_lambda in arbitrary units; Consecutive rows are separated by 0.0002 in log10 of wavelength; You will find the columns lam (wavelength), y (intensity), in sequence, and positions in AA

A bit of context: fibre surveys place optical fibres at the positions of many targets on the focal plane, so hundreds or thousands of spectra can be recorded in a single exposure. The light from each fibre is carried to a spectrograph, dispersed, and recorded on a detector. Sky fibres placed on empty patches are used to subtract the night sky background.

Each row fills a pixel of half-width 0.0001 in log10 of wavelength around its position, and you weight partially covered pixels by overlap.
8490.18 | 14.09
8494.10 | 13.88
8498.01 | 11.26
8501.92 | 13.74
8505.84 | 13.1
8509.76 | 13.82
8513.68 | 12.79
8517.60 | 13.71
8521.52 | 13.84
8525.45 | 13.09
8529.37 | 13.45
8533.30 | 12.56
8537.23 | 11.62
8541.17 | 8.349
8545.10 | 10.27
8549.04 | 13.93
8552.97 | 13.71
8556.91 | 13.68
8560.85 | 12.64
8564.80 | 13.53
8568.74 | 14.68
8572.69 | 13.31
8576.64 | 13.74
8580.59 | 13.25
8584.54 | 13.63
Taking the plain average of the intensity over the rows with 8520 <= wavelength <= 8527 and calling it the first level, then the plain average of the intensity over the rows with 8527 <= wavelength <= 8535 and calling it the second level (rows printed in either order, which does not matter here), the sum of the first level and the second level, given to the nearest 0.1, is 26.5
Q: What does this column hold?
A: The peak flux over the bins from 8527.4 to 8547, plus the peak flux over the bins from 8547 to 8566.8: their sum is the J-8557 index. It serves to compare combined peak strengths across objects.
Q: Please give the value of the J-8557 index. 27.4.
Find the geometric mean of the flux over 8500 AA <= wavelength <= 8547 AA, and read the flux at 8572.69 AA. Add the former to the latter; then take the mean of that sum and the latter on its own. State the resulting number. 19.5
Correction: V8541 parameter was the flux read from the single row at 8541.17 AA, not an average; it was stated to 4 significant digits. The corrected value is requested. 8.349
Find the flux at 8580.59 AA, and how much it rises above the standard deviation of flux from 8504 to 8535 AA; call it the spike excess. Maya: 12.8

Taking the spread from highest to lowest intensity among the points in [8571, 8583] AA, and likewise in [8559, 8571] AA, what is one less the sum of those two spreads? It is -1.5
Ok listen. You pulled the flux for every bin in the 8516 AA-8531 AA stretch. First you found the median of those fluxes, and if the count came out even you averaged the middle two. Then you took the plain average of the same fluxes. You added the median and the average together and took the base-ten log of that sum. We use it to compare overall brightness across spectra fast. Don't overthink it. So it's 1.43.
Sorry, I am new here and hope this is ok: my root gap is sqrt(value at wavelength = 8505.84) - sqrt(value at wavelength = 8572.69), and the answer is -0.03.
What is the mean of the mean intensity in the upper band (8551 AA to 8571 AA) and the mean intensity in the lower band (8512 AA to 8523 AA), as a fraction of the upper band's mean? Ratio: 0.99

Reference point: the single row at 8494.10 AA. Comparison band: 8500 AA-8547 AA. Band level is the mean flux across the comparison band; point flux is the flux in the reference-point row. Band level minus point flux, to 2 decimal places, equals -1.35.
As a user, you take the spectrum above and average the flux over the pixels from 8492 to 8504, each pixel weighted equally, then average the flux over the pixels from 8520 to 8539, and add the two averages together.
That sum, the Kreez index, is 25.9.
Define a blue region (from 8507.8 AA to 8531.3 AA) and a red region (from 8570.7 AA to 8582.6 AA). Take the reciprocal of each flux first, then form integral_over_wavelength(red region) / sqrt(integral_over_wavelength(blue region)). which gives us 0.67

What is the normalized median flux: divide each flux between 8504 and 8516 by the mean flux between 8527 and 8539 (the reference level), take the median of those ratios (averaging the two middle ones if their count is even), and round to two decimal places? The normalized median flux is 1.04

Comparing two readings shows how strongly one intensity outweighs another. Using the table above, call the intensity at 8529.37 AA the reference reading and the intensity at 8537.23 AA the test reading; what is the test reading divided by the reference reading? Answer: 0.86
